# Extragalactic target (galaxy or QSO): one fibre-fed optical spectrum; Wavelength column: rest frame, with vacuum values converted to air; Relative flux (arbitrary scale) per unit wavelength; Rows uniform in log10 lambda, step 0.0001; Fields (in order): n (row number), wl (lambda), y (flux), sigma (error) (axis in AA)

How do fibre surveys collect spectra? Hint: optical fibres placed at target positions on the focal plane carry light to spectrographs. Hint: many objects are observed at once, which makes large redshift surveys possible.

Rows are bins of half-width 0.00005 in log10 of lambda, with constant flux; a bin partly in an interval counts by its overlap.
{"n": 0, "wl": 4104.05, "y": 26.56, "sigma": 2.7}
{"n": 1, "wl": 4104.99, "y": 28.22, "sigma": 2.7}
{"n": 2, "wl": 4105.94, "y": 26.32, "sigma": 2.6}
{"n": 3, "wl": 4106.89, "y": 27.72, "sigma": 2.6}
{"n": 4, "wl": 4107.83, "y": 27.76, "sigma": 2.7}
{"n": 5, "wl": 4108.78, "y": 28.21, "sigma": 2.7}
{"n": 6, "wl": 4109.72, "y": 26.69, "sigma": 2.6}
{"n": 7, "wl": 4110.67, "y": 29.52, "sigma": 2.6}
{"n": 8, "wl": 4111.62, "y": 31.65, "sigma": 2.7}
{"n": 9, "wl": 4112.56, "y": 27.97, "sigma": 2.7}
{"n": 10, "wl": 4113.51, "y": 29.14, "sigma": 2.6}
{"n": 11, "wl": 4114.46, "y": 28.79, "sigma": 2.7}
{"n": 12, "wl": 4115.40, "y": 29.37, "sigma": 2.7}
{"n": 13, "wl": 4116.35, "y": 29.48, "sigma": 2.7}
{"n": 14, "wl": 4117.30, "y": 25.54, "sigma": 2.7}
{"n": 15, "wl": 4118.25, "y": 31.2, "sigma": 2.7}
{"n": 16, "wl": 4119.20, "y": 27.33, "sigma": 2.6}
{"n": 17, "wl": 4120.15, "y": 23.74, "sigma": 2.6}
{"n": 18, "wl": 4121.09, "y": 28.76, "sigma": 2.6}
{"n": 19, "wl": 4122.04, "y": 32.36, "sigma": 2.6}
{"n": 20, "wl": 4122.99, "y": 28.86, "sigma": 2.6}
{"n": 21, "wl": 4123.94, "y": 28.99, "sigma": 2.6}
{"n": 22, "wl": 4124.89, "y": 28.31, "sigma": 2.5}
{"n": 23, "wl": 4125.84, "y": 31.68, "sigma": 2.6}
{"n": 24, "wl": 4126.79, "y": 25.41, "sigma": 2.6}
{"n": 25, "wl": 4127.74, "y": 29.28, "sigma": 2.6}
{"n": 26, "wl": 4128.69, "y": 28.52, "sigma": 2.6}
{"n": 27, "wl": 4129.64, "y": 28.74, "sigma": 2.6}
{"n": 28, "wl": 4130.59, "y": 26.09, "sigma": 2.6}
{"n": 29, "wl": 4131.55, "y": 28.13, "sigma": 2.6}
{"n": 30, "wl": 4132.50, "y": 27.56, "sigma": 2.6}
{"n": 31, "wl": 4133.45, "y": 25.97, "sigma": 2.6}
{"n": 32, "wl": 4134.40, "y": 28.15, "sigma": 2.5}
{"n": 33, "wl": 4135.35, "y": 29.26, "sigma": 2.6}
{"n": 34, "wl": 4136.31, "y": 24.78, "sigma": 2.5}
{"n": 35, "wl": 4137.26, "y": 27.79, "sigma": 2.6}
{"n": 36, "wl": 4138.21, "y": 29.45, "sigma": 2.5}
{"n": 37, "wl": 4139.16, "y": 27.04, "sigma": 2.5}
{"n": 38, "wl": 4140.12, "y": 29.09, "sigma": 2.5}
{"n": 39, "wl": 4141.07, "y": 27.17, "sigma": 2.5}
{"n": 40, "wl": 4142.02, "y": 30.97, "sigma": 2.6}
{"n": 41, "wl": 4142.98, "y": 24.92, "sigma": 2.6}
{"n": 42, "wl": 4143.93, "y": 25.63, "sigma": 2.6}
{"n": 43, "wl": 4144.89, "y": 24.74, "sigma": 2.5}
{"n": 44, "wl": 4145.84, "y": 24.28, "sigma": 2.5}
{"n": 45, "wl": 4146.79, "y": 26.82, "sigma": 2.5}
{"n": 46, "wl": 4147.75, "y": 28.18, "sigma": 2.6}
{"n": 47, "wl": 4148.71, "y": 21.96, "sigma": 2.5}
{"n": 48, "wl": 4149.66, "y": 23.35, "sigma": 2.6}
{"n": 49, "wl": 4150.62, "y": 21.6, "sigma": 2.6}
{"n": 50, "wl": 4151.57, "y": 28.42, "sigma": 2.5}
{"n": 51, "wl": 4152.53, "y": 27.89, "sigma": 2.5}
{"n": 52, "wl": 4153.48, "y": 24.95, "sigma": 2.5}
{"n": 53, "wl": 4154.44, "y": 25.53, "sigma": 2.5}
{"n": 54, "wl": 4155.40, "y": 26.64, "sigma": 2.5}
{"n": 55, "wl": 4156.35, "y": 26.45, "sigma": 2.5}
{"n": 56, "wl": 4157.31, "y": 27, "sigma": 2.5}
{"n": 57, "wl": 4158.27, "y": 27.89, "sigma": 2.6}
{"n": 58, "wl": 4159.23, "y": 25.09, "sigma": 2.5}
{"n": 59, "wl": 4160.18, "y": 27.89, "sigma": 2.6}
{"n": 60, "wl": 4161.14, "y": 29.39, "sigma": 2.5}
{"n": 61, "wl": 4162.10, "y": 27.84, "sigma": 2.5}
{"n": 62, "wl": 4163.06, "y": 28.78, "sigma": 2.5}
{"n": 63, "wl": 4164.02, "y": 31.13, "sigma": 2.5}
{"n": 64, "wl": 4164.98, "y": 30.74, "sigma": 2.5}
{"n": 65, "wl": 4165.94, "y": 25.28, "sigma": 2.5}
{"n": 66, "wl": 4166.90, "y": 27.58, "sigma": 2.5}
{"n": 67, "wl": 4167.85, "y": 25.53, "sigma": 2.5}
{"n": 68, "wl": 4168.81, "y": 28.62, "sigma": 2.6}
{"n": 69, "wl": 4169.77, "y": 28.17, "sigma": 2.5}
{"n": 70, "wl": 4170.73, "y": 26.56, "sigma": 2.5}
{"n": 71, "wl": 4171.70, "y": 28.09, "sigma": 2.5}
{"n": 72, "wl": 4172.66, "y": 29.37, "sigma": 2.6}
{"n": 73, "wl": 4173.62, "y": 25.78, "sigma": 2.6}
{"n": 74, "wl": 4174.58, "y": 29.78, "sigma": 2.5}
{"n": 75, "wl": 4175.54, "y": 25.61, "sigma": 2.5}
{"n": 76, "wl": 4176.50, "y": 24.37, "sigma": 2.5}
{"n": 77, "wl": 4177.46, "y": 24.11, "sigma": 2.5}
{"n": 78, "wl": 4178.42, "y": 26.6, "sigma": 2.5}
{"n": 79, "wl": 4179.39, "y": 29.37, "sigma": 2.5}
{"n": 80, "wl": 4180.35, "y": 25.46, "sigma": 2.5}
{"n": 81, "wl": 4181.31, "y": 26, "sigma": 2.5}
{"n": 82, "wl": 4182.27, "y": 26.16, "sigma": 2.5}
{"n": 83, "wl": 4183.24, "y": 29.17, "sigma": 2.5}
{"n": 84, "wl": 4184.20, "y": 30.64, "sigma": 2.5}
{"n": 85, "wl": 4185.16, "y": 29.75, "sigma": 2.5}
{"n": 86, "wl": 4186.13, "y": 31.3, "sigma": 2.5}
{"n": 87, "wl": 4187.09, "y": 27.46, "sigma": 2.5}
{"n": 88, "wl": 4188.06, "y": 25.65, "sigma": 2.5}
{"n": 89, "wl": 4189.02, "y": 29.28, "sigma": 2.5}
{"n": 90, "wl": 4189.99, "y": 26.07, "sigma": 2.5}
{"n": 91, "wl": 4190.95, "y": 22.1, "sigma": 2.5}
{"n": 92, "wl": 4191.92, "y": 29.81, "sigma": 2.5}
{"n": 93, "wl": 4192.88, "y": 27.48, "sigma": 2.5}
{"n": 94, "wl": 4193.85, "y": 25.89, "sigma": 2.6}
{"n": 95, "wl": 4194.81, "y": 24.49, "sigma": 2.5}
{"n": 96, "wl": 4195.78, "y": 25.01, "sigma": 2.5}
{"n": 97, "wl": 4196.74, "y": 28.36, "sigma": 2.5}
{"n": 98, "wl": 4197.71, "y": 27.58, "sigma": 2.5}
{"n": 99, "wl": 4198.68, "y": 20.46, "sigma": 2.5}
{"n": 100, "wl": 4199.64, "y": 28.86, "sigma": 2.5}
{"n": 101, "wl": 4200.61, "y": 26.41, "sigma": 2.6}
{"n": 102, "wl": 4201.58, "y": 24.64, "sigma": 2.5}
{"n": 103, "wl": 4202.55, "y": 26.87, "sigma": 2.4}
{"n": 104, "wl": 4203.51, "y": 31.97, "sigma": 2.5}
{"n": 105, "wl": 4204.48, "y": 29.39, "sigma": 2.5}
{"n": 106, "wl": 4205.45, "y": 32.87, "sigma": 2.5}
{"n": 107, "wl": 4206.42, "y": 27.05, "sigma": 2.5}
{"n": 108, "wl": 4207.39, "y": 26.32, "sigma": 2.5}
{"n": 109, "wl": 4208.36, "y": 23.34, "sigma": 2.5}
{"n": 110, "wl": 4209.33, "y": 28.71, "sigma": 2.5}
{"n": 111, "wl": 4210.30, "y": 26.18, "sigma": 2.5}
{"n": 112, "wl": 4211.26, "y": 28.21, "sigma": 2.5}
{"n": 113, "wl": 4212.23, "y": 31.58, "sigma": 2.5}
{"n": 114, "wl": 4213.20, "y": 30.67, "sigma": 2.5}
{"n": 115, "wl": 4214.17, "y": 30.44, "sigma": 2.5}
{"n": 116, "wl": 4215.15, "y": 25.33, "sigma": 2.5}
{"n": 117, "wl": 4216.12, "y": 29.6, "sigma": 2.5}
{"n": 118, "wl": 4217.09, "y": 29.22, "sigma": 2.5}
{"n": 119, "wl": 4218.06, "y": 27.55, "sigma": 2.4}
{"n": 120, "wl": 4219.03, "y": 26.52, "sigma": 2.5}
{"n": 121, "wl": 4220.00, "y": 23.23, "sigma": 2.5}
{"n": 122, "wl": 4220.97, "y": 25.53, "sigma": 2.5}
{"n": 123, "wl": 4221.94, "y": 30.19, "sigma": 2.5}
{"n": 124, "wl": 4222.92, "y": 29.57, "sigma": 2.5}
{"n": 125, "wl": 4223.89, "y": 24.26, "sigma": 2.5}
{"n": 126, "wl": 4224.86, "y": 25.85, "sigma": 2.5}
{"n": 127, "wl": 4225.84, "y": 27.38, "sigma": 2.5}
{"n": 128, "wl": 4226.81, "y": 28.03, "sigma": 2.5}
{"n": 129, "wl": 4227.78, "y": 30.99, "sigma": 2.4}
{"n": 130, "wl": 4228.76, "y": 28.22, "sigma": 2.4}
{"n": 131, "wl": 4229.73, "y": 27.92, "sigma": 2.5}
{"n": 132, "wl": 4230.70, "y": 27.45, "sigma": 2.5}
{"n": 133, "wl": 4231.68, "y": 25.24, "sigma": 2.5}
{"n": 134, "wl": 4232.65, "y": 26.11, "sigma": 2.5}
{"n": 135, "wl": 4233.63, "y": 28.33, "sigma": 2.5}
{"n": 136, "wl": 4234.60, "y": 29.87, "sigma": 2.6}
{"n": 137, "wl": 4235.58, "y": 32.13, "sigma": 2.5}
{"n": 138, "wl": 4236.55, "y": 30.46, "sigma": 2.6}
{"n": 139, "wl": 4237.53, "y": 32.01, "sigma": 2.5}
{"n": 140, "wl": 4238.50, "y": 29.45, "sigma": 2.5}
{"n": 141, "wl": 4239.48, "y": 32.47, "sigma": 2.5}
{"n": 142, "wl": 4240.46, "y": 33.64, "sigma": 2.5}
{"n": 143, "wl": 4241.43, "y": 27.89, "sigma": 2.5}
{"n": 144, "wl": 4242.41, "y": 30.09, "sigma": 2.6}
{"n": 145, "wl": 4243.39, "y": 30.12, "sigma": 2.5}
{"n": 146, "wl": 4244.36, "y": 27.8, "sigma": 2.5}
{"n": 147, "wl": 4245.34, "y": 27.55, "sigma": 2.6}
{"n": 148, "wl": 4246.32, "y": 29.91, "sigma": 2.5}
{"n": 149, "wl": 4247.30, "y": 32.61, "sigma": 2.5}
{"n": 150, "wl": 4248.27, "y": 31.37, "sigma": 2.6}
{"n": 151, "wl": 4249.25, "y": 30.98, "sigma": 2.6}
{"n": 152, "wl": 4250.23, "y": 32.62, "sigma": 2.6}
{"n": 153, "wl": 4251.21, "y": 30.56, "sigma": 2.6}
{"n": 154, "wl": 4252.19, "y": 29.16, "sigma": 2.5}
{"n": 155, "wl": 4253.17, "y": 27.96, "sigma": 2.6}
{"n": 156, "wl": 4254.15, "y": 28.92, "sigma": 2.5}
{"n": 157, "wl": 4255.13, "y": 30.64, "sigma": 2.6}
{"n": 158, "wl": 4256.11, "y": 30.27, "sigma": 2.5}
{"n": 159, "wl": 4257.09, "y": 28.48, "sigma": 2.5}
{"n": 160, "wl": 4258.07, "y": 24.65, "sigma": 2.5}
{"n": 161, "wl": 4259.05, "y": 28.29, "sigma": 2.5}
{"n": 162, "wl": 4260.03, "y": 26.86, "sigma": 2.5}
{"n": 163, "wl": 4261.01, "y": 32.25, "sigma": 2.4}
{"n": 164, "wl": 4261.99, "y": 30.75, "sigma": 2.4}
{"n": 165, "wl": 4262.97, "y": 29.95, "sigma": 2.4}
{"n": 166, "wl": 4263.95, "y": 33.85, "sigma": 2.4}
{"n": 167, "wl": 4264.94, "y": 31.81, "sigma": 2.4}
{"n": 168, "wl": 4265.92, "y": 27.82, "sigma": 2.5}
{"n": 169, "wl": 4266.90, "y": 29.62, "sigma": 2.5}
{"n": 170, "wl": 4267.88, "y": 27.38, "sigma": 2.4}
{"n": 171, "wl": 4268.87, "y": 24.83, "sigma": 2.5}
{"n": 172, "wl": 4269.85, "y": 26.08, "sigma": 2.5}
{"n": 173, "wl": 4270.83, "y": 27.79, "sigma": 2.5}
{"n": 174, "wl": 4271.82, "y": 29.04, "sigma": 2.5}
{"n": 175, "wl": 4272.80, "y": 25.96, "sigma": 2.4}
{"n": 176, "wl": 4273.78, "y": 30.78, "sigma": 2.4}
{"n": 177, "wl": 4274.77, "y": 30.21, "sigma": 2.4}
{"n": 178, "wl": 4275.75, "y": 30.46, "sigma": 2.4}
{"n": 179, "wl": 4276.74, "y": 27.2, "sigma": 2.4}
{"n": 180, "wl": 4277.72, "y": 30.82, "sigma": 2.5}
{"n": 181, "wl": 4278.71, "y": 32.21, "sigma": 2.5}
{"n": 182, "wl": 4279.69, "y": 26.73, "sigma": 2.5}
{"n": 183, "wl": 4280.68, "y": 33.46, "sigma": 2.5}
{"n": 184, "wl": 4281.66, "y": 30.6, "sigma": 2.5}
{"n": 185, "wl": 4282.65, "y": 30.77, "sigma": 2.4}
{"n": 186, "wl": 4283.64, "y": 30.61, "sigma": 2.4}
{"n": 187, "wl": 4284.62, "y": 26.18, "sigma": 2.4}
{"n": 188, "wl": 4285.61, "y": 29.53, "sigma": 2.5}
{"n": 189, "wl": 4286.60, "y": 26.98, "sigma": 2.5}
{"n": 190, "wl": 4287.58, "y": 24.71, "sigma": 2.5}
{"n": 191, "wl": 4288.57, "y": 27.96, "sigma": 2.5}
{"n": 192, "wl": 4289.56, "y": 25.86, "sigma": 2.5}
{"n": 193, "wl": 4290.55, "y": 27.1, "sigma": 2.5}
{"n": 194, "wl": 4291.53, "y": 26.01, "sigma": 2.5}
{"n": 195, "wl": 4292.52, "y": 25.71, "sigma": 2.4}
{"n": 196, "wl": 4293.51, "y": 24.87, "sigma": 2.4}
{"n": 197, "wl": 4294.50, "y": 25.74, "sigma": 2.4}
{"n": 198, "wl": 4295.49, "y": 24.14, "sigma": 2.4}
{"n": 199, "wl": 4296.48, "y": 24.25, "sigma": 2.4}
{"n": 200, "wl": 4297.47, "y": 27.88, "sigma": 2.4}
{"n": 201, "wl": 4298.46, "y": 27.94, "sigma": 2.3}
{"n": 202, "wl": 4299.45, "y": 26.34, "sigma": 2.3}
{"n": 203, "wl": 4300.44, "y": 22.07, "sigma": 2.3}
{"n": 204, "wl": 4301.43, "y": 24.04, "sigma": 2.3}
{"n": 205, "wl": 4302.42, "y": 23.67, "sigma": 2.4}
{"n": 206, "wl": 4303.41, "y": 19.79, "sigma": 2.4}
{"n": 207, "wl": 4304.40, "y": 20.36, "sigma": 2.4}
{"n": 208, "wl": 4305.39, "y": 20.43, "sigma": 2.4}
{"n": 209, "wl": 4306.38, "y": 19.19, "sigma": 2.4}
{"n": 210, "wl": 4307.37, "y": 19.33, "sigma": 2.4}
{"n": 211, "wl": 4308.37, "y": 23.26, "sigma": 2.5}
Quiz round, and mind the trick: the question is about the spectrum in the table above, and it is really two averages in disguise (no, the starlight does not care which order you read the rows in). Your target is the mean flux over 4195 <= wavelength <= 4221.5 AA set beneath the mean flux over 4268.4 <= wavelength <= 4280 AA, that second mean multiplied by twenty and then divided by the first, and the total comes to 20.8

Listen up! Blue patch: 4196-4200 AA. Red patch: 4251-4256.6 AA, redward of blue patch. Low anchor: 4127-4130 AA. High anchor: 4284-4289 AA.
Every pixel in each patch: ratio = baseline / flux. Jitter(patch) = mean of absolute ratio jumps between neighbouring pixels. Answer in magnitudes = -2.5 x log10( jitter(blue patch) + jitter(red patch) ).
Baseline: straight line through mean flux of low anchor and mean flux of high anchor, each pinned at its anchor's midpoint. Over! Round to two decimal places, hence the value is 1.32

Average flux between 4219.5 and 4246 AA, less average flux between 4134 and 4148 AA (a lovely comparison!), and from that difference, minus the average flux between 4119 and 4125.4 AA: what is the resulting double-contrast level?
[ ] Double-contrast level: -27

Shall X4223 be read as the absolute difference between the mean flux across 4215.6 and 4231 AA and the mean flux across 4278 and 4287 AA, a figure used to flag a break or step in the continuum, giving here 2.1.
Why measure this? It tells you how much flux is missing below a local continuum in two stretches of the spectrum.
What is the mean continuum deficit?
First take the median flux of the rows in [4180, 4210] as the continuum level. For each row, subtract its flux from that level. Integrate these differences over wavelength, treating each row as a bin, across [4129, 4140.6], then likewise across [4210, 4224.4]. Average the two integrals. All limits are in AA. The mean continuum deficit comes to -10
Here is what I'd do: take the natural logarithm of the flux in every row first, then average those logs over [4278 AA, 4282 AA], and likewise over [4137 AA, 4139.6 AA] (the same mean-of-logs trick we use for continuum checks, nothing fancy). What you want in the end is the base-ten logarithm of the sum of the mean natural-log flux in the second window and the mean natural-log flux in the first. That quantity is 0.830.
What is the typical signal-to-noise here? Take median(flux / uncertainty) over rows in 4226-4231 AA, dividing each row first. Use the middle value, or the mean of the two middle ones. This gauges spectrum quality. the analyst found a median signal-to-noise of 11.2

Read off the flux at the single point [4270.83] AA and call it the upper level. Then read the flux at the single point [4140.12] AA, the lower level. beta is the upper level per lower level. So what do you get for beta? 0.96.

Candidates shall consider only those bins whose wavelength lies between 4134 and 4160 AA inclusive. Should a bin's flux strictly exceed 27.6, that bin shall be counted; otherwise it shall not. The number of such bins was 10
